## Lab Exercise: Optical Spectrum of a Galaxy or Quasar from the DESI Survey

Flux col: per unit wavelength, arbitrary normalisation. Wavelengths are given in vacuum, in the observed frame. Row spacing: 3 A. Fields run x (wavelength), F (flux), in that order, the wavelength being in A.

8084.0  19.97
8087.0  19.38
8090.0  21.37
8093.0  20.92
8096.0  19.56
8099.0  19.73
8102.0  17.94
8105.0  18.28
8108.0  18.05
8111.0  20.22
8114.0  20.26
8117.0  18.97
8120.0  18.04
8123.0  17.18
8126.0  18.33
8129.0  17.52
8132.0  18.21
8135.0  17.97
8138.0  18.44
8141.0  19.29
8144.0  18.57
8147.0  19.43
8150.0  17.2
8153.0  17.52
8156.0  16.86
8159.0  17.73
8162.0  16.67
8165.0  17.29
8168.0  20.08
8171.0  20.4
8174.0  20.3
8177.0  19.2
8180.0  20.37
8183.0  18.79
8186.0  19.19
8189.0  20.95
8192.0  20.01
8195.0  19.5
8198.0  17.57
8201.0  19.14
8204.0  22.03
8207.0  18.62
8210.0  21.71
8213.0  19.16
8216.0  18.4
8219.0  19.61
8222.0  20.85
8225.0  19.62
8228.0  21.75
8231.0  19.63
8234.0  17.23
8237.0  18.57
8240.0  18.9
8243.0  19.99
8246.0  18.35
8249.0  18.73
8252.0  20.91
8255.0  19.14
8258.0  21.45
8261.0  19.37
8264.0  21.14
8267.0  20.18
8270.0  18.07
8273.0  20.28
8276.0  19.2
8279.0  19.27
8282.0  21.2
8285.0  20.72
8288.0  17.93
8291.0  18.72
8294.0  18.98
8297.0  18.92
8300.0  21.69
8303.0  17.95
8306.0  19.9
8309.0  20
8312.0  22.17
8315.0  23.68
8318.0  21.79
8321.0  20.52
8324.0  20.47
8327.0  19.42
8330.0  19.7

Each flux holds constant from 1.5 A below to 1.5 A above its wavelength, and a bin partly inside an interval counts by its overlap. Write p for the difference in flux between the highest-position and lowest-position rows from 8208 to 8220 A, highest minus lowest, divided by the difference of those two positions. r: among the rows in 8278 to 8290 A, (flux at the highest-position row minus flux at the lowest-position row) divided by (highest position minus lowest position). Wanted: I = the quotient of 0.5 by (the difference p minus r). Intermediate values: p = -0.23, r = -0.15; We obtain -5.9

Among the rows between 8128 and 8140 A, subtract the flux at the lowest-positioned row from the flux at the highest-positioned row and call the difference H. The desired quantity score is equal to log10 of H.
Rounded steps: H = 0.9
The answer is 0.0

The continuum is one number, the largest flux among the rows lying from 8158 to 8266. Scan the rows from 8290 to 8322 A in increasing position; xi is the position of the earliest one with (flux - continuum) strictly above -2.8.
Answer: 8300.0 A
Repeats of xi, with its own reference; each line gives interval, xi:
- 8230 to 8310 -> 8231.0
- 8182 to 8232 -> 8189.0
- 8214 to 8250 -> 8219.0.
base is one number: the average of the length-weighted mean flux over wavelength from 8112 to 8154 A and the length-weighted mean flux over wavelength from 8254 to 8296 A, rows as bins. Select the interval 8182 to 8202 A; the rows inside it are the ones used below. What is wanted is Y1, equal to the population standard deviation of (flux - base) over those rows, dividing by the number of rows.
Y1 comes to 0.97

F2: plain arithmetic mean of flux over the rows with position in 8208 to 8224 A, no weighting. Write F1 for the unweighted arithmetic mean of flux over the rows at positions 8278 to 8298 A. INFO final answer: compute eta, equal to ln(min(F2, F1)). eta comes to 2.96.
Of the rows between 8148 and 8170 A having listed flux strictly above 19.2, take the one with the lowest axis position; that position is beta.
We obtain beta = 8168.0 A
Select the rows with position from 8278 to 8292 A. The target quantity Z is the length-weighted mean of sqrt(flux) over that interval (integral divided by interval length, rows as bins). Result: 4.43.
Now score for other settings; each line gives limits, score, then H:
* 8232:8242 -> 0.2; 1.7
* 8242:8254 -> 0.0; 0.9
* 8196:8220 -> 0.3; 2.0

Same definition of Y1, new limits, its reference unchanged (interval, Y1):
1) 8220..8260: 1.28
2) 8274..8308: 1.19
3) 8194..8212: 1.61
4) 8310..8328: 1.38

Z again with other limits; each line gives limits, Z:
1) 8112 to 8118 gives 4.44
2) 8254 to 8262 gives 4.48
